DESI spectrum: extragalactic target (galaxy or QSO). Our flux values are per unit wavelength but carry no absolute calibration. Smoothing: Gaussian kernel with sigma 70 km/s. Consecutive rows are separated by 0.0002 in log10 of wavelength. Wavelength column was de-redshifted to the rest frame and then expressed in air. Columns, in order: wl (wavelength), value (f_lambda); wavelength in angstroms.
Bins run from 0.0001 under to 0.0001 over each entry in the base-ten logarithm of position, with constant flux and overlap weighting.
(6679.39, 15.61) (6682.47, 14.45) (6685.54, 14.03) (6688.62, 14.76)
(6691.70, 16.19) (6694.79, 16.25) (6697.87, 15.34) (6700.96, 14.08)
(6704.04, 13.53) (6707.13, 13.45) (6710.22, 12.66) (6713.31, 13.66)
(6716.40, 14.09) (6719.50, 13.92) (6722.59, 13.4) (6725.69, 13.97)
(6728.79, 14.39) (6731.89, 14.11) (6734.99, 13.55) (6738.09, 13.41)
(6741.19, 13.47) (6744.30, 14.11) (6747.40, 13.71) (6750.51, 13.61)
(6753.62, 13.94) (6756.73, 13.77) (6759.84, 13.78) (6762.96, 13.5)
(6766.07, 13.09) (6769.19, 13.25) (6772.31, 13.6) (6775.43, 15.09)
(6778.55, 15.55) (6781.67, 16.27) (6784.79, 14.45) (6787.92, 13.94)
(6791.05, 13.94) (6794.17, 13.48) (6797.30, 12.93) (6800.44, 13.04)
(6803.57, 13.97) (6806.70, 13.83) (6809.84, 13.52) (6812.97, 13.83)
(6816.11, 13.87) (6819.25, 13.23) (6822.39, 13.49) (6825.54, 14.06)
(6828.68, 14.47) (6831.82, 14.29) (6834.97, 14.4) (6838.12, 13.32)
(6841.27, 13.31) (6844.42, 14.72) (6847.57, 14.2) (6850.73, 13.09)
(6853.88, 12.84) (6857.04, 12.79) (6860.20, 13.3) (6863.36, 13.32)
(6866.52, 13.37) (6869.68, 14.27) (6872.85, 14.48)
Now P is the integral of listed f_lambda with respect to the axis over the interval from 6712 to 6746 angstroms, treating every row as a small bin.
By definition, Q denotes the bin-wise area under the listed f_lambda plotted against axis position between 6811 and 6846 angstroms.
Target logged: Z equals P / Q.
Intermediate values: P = 470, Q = 487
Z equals 1.0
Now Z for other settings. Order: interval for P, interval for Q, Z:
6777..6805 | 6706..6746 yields 0.7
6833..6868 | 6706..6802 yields 0.4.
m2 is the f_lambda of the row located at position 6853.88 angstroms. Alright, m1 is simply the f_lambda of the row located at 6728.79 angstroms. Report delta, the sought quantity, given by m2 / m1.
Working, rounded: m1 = 14.39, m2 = 12.84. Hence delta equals 0.89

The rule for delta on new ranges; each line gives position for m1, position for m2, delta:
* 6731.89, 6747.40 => 0.97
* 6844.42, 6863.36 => 0.90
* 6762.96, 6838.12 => 0.99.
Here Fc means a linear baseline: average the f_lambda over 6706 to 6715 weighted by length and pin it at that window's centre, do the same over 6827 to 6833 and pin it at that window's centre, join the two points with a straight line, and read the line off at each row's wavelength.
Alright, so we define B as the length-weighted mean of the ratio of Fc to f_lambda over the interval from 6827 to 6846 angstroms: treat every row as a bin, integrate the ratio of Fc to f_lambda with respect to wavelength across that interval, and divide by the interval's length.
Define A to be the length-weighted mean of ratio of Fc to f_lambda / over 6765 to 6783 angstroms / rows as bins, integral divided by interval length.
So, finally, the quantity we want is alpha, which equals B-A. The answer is 0.07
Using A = 0.96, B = 1.03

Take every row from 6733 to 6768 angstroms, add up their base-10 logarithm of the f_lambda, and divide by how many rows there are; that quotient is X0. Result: 1.13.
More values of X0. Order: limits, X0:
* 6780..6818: 1.14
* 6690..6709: 1.17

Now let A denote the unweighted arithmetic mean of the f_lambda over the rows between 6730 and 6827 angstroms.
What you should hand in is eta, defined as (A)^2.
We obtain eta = 192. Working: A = 13.9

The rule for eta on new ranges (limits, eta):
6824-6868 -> 187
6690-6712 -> 210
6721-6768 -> 188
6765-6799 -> 200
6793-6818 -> 184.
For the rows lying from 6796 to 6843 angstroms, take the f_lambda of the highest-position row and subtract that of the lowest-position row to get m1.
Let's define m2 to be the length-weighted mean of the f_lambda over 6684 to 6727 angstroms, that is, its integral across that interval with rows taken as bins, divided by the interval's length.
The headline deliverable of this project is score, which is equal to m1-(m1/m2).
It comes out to 0.35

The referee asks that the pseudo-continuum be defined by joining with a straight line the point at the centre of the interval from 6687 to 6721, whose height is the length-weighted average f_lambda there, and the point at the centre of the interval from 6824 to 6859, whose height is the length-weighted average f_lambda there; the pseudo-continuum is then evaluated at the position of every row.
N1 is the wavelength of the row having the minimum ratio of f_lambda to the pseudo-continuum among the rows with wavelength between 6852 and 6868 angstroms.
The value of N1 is 6857.04 angstroms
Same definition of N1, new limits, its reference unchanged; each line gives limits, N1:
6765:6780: 6766.07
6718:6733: 6722.59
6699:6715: 6710.22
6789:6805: 6797.30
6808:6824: 6819.25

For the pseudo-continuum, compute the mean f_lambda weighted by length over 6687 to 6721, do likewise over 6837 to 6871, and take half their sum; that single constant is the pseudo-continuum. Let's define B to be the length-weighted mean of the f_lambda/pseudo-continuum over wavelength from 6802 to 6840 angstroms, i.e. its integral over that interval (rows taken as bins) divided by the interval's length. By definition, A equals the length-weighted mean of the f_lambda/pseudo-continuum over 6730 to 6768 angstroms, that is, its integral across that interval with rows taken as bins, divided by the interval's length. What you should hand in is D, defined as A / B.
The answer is 0.99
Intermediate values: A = 0.982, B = 0.99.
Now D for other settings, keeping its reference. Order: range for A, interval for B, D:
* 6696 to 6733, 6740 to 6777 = 1.01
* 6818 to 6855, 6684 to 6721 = 0.96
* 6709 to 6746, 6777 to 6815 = 0.98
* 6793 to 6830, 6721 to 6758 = 0.99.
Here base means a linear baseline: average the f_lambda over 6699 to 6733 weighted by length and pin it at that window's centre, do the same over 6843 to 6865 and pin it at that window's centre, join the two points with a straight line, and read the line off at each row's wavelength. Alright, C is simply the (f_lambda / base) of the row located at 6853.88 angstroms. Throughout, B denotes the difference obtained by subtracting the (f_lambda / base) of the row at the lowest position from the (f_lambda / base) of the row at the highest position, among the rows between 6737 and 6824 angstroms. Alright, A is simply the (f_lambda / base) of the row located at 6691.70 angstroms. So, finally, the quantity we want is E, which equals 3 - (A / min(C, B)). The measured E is -57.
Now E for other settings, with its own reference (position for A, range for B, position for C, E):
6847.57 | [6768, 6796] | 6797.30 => -47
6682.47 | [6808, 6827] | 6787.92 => -22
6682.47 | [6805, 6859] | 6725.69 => 18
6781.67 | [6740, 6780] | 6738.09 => -5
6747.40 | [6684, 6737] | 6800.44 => 40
